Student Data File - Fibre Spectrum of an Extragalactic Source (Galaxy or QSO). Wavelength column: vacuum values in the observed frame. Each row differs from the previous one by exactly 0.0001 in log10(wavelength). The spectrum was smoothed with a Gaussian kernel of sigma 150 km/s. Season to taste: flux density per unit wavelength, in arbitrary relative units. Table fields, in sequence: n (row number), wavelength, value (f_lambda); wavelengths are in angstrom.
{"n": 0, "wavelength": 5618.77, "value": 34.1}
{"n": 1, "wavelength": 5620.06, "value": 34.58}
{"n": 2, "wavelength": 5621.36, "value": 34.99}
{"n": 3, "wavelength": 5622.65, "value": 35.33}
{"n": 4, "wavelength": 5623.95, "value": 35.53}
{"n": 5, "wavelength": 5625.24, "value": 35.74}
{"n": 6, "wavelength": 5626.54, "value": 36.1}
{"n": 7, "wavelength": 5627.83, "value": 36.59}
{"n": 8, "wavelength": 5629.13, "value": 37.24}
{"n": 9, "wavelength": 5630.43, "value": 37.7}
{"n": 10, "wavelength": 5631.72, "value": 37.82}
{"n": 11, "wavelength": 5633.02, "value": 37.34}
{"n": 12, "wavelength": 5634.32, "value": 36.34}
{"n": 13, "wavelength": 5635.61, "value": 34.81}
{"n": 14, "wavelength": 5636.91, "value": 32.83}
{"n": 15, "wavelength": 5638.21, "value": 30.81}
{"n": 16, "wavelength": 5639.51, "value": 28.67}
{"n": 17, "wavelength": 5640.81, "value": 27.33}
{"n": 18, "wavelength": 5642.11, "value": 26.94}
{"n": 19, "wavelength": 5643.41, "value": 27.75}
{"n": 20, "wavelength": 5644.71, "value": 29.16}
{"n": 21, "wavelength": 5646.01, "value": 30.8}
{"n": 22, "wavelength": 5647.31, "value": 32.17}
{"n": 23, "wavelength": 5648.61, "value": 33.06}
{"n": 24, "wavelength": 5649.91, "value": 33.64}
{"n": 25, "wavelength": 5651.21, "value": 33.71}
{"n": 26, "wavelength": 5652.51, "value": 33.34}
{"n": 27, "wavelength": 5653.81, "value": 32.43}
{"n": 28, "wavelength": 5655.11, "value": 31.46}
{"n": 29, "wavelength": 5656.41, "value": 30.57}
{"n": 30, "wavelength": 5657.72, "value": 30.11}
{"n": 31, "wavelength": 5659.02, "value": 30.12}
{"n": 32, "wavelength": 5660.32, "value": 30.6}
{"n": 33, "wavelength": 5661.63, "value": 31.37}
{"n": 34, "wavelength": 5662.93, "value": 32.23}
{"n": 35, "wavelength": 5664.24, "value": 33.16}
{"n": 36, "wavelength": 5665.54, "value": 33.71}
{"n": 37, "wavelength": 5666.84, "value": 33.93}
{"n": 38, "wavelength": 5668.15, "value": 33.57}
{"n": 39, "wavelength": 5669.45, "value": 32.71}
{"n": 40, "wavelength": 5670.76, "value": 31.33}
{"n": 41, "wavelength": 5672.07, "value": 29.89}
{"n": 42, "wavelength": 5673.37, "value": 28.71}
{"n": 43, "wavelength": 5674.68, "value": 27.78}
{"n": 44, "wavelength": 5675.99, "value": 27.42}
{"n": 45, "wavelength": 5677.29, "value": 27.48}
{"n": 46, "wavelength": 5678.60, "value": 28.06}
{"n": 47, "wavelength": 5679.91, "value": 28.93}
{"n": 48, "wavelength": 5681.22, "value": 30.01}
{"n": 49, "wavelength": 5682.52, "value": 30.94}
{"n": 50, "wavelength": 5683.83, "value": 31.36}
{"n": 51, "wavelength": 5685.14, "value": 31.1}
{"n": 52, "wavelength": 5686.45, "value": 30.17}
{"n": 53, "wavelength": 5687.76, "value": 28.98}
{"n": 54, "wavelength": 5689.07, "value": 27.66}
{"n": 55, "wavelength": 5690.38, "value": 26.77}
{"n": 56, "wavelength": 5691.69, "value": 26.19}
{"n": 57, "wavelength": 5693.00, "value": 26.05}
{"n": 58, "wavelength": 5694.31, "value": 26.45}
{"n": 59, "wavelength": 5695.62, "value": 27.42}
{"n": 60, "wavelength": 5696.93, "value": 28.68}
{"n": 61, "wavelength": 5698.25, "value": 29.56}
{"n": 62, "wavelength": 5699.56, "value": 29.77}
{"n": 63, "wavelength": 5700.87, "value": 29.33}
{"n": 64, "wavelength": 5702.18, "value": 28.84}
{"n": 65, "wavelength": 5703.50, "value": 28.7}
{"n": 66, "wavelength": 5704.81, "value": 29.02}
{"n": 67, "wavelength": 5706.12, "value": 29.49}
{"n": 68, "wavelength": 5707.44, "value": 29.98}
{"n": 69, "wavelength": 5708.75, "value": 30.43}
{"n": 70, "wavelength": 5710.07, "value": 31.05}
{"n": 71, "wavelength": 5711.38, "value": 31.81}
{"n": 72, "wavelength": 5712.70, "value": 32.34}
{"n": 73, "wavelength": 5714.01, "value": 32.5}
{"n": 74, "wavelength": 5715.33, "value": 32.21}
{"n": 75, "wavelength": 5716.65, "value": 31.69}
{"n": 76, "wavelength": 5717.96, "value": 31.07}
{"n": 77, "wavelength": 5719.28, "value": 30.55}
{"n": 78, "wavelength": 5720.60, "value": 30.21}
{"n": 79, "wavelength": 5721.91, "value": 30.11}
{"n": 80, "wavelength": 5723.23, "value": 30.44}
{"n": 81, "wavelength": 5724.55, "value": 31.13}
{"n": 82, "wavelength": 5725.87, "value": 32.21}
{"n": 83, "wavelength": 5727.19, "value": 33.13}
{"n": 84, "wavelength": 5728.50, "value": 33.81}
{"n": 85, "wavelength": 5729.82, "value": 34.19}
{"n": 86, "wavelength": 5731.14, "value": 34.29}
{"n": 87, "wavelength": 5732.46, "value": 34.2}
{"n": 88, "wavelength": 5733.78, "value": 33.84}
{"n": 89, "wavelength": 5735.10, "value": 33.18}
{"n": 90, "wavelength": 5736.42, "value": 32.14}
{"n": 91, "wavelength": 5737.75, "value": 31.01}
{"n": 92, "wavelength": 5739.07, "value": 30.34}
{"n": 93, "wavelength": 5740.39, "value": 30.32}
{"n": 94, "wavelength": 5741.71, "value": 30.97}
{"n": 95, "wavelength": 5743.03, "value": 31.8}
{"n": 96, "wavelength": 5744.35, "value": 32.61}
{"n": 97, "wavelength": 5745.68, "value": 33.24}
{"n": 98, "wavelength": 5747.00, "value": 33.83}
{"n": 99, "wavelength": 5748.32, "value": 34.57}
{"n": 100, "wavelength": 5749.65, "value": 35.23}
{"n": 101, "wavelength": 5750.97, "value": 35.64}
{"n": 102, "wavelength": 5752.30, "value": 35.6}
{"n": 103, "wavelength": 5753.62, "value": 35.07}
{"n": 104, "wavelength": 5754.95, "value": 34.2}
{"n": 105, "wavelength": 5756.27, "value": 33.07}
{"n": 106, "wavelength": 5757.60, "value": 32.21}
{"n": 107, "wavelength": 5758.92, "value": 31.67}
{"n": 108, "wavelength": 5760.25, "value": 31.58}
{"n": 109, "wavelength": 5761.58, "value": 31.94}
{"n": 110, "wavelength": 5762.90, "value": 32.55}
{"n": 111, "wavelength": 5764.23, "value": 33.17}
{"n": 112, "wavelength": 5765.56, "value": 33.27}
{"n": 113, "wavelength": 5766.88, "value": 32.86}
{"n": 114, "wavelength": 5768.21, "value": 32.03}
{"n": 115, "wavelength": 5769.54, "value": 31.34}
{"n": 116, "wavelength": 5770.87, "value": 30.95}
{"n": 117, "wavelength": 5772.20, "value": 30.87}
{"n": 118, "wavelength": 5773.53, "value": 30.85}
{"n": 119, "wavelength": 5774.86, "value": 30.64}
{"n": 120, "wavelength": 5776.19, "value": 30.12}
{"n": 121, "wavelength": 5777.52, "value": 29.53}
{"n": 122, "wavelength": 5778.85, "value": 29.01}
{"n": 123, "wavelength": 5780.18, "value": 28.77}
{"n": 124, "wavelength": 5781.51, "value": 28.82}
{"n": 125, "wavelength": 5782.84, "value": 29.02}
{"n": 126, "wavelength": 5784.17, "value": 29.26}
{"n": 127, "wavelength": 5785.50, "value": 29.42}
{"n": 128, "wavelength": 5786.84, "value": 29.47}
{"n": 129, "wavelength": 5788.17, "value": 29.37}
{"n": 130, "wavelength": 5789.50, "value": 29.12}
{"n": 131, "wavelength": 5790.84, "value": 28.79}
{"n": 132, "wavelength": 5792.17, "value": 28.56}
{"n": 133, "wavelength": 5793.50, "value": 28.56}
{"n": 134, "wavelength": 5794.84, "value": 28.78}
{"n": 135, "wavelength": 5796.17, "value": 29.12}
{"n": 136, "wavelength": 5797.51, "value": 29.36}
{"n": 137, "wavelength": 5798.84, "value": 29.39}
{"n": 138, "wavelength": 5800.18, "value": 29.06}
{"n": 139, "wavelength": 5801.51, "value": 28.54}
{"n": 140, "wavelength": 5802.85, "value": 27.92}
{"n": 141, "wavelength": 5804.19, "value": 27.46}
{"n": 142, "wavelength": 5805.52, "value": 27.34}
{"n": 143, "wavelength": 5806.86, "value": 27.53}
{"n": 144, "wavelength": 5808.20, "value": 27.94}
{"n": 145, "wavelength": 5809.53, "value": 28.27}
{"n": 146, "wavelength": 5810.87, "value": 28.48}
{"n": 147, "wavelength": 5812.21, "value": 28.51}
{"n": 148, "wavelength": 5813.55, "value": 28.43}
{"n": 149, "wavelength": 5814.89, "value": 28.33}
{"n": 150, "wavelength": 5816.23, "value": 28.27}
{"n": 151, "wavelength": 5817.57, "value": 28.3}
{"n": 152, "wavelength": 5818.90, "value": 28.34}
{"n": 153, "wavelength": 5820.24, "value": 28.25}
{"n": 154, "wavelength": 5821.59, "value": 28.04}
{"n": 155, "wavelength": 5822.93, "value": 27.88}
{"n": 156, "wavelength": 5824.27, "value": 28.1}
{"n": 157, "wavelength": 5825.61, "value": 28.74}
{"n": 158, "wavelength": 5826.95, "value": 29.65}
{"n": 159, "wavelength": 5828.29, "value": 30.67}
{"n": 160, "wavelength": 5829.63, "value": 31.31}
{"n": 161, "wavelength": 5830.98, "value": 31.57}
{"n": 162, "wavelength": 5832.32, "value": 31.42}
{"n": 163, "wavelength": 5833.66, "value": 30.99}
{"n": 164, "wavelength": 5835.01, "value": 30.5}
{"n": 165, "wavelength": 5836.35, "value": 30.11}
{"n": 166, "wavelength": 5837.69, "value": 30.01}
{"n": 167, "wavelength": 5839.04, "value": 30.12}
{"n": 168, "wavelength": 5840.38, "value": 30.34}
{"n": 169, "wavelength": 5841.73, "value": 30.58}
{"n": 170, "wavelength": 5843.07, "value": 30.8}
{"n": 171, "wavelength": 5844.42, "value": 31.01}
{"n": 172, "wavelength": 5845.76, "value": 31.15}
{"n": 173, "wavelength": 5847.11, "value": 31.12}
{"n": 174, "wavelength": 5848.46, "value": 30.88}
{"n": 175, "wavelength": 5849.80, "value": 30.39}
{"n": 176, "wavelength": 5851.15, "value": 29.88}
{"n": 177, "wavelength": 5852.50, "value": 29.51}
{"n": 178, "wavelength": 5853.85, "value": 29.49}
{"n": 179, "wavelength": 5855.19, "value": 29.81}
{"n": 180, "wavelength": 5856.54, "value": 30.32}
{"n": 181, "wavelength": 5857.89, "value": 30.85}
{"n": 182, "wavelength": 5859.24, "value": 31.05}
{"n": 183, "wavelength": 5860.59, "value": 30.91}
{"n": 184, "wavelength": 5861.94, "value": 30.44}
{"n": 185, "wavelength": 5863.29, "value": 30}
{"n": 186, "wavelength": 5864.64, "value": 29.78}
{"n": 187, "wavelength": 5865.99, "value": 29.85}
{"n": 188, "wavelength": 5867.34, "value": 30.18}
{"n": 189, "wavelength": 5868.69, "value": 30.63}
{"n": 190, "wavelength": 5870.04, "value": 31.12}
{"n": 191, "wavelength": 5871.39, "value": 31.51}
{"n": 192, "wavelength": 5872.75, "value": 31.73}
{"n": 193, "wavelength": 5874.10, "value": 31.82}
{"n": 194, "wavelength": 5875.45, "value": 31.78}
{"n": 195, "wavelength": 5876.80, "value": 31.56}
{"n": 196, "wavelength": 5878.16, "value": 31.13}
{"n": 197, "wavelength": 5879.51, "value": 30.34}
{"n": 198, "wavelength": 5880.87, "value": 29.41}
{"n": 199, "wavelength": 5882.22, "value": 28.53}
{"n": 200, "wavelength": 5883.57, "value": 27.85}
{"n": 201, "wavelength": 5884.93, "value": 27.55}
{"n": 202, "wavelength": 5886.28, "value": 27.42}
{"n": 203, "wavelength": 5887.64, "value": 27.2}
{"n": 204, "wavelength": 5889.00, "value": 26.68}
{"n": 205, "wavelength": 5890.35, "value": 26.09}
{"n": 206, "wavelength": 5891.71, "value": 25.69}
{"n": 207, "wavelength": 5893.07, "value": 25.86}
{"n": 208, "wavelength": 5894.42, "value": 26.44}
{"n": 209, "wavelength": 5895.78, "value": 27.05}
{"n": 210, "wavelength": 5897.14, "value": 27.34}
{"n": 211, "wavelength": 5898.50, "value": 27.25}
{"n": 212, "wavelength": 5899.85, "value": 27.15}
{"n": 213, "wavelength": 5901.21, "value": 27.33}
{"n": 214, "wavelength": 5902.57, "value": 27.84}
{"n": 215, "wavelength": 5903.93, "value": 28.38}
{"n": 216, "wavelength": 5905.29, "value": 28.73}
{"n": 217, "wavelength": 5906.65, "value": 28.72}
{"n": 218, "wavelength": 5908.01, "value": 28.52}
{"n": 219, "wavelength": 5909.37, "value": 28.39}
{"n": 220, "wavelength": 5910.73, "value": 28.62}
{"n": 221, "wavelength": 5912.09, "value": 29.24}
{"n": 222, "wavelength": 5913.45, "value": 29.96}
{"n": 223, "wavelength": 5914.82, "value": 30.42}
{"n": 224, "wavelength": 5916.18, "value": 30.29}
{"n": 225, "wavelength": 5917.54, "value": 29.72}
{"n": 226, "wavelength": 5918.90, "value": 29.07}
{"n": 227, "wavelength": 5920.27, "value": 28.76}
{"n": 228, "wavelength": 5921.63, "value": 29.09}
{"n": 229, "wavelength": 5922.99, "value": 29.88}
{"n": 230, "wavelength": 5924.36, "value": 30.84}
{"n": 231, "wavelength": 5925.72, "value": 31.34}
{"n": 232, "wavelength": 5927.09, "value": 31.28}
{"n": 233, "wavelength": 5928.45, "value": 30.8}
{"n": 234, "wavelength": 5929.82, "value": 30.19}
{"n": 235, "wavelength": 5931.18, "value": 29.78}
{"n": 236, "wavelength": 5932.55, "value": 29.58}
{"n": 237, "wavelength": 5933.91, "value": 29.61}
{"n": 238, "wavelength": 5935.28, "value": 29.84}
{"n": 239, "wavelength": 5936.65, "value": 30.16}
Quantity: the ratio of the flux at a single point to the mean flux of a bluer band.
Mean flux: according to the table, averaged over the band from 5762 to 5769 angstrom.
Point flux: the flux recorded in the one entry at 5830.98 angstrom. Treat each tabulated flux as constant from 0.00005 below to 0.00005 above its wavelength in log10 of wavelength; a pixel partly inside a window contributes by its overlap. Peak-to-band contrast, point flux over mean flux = 0.96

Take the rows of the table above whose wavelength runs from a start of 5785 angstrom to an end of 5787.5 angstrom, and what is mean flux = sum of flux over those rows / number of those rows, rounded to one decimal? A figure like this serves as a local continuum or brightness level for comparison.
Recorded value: 29.4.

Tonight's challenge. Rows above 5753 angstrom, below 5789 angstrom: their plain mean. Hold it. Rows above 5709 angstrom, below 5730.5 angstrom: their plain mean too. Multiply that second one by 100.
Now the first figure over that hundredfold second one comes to 0.0098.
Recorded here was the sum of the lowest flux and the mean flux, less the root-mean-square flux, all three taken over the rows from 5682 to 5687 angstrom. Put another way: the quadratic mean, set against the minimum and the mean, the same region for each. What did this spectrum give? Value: 30.2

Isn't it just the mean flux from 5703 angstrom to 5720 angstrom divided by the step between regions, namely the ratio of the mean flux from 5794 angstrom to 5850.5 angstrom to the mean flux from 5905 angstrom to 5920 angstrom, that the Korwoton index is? 30.7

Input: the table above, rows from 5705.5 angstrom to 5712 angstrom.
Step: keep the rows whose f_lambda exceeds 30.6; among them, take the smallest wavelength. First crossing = 5710.07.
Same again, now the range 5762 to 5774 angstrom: 5762.90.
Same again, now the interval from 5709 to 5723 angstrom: 5710.07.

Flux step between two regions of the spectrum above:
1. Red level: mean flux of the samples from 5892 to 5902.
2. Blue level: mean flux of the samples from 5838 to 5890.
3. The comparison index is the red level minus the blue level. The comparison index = -3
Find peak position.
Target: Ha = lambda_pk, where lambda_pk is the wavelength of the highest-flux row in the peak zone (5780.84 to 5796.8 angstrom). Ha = 5786.84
